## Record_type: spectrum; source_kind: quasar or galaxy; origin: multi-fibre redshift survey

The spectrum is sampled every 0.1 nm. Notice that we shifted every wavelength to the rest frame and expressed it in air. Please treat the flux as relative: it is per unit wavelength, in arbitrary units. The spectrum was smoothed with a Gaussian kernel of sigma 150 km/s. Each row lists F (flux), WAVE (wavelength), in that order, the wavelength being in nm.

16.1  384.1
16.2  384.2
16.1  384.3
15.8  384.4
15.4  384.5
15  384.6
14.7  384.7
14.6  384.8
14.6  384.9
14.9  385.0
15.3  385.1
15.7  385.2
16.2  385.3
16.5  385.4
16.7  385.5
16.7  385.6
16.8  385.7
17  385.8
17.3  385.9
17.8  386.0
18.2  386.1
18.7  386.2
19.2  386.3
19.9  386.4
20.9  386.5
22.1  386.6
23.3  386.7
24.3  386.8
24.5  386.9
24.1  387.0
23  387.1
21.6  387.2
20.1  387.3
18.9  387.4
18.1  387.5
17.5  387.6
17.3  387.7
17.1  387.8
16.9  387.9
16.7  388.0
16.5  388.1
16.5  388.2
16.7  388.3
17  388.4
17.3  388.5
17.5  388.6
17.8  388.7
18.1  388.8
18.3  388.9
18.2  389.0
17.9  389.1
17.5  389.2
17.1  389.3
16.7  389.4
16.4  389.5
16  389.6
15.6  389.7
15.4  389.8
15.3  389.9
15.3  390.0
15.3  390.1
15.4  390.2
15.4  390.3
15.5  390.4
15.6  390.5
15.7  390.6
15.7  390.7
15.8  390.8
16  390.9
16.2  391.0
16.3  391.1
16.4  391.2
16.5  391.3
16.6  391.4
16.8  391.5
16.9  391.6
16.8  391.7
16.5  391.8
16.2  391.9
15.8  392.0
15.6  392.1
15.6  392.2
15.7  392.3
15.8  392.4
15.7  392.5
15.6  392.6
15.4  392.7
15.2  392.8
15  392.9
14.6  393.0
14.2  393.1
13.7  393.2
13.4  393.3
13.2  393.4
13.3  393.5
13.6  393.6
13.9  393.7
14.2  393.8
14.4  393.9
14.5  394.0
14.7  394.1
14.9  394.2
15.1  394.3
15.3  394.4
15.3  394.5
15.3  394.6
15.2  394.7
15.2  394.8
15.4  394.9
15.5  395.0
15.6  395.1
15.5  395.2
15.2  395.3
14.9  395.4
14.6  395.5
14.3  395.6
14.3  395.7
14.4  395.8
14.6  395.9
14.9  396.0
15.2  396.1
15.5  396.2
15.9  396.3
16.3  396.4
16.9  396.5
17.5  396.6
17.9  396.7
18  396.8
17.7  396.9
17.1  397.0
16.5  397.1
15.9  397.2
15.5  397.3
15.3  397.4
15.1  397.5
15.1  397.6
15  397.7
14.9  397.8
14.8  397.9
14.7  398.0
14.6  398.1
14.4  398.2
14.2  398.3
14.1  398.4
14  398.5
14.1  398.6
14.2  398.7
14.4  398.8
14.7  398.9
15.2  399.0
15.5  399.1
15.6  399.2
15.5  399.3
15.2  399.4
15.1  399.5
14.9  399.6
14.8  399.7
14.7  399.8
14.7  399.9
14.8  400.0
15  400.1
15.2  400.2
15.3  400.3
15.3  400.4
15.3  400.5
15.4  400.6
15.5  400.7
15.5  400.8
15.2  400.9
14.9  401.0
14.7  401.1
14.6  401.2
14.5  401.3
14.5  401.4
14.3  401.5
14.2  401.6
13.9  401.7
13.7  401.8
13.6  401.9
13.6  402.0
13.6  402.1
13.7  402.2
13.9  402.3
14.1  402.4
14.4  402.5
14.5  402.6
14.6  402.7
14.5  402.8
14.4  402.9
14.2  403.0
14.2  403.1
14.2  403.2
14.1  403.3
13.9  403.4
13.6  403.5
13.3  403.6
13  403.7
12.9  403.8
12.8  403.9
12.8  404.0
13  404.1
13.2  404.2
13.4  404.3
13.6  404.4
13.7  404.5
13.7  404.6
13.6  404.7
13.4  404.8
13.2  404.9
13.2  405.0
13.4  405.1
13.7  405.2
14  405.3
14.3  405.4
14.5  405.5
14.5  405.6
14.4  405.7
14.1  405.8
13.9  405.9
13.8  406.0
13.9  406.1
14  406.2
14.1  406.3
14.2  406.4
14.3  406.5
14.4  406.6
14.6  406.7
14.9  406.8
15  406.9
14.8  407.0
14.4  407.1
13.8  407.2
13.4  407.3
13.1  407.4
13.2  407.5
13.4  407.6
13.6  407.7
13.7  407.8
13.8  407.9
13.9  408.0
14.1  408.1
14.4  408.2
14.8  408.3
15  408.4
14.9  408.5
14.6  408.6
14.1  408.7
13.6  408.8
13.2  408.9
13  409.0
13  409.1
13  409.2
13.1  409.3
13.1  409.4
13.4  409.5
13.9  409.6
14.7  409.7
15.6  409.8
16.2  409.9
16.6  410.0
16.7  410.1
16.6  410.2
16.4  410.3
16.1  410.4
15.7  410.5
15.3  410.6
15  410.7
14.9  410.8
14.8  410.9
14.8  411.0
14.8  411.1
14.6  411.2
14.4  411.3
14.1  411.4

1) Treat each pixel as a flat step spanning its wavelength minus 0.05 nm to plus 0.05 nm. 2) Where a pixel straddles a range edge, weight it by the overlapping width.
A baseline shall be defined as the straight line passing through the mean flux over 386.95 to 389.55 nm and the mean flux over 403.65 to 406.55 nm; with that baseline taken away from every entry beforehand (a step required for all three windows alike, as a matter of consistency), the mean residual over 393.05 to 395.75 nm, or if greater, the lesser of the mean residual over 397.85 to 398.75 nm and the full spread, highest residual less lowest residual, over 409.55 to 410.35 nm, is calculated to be -1.1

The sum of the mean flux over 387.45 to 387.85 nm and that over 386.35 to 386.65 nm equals 38.5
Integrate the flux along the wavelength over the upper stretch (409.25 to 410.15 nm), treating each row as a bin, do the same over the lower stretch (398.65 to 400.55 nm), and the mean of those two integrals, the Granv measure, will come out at 21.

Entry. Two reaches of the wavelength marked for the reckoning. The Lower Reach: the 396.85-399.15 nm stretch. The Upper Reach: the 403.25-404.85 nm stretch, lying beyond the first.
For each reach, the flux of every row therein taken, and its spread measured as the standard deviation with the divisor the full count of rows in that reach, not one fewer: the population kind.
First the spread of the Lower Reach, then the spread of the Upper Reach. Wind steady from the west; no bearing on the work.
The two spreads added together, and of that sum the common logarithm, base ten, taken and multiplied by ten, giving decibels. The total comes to 1.2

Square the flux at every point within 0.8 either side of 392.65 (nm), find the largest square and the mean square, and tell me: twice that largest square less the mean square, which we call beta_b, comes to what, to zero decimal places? 298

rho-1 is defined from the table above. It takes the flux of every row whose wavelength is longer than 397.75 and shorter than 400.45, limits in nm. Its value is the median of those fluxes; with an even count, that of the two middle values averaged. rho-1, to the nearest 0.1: 14.8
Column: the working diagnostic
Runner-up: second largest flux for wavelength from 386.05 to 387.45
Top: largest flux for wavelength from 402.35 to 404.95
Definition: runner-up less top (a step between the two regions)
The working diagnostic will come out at 9.7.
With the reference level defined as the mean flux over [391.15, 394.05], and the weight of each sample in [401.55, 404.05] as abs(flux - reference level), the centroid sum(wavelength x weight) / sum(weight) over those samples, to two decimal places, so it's 402.93 nm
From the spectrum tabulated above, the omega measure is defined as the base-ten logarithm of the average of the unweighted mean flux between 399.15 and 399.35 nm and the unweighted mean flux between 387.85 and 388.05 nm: 1.21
